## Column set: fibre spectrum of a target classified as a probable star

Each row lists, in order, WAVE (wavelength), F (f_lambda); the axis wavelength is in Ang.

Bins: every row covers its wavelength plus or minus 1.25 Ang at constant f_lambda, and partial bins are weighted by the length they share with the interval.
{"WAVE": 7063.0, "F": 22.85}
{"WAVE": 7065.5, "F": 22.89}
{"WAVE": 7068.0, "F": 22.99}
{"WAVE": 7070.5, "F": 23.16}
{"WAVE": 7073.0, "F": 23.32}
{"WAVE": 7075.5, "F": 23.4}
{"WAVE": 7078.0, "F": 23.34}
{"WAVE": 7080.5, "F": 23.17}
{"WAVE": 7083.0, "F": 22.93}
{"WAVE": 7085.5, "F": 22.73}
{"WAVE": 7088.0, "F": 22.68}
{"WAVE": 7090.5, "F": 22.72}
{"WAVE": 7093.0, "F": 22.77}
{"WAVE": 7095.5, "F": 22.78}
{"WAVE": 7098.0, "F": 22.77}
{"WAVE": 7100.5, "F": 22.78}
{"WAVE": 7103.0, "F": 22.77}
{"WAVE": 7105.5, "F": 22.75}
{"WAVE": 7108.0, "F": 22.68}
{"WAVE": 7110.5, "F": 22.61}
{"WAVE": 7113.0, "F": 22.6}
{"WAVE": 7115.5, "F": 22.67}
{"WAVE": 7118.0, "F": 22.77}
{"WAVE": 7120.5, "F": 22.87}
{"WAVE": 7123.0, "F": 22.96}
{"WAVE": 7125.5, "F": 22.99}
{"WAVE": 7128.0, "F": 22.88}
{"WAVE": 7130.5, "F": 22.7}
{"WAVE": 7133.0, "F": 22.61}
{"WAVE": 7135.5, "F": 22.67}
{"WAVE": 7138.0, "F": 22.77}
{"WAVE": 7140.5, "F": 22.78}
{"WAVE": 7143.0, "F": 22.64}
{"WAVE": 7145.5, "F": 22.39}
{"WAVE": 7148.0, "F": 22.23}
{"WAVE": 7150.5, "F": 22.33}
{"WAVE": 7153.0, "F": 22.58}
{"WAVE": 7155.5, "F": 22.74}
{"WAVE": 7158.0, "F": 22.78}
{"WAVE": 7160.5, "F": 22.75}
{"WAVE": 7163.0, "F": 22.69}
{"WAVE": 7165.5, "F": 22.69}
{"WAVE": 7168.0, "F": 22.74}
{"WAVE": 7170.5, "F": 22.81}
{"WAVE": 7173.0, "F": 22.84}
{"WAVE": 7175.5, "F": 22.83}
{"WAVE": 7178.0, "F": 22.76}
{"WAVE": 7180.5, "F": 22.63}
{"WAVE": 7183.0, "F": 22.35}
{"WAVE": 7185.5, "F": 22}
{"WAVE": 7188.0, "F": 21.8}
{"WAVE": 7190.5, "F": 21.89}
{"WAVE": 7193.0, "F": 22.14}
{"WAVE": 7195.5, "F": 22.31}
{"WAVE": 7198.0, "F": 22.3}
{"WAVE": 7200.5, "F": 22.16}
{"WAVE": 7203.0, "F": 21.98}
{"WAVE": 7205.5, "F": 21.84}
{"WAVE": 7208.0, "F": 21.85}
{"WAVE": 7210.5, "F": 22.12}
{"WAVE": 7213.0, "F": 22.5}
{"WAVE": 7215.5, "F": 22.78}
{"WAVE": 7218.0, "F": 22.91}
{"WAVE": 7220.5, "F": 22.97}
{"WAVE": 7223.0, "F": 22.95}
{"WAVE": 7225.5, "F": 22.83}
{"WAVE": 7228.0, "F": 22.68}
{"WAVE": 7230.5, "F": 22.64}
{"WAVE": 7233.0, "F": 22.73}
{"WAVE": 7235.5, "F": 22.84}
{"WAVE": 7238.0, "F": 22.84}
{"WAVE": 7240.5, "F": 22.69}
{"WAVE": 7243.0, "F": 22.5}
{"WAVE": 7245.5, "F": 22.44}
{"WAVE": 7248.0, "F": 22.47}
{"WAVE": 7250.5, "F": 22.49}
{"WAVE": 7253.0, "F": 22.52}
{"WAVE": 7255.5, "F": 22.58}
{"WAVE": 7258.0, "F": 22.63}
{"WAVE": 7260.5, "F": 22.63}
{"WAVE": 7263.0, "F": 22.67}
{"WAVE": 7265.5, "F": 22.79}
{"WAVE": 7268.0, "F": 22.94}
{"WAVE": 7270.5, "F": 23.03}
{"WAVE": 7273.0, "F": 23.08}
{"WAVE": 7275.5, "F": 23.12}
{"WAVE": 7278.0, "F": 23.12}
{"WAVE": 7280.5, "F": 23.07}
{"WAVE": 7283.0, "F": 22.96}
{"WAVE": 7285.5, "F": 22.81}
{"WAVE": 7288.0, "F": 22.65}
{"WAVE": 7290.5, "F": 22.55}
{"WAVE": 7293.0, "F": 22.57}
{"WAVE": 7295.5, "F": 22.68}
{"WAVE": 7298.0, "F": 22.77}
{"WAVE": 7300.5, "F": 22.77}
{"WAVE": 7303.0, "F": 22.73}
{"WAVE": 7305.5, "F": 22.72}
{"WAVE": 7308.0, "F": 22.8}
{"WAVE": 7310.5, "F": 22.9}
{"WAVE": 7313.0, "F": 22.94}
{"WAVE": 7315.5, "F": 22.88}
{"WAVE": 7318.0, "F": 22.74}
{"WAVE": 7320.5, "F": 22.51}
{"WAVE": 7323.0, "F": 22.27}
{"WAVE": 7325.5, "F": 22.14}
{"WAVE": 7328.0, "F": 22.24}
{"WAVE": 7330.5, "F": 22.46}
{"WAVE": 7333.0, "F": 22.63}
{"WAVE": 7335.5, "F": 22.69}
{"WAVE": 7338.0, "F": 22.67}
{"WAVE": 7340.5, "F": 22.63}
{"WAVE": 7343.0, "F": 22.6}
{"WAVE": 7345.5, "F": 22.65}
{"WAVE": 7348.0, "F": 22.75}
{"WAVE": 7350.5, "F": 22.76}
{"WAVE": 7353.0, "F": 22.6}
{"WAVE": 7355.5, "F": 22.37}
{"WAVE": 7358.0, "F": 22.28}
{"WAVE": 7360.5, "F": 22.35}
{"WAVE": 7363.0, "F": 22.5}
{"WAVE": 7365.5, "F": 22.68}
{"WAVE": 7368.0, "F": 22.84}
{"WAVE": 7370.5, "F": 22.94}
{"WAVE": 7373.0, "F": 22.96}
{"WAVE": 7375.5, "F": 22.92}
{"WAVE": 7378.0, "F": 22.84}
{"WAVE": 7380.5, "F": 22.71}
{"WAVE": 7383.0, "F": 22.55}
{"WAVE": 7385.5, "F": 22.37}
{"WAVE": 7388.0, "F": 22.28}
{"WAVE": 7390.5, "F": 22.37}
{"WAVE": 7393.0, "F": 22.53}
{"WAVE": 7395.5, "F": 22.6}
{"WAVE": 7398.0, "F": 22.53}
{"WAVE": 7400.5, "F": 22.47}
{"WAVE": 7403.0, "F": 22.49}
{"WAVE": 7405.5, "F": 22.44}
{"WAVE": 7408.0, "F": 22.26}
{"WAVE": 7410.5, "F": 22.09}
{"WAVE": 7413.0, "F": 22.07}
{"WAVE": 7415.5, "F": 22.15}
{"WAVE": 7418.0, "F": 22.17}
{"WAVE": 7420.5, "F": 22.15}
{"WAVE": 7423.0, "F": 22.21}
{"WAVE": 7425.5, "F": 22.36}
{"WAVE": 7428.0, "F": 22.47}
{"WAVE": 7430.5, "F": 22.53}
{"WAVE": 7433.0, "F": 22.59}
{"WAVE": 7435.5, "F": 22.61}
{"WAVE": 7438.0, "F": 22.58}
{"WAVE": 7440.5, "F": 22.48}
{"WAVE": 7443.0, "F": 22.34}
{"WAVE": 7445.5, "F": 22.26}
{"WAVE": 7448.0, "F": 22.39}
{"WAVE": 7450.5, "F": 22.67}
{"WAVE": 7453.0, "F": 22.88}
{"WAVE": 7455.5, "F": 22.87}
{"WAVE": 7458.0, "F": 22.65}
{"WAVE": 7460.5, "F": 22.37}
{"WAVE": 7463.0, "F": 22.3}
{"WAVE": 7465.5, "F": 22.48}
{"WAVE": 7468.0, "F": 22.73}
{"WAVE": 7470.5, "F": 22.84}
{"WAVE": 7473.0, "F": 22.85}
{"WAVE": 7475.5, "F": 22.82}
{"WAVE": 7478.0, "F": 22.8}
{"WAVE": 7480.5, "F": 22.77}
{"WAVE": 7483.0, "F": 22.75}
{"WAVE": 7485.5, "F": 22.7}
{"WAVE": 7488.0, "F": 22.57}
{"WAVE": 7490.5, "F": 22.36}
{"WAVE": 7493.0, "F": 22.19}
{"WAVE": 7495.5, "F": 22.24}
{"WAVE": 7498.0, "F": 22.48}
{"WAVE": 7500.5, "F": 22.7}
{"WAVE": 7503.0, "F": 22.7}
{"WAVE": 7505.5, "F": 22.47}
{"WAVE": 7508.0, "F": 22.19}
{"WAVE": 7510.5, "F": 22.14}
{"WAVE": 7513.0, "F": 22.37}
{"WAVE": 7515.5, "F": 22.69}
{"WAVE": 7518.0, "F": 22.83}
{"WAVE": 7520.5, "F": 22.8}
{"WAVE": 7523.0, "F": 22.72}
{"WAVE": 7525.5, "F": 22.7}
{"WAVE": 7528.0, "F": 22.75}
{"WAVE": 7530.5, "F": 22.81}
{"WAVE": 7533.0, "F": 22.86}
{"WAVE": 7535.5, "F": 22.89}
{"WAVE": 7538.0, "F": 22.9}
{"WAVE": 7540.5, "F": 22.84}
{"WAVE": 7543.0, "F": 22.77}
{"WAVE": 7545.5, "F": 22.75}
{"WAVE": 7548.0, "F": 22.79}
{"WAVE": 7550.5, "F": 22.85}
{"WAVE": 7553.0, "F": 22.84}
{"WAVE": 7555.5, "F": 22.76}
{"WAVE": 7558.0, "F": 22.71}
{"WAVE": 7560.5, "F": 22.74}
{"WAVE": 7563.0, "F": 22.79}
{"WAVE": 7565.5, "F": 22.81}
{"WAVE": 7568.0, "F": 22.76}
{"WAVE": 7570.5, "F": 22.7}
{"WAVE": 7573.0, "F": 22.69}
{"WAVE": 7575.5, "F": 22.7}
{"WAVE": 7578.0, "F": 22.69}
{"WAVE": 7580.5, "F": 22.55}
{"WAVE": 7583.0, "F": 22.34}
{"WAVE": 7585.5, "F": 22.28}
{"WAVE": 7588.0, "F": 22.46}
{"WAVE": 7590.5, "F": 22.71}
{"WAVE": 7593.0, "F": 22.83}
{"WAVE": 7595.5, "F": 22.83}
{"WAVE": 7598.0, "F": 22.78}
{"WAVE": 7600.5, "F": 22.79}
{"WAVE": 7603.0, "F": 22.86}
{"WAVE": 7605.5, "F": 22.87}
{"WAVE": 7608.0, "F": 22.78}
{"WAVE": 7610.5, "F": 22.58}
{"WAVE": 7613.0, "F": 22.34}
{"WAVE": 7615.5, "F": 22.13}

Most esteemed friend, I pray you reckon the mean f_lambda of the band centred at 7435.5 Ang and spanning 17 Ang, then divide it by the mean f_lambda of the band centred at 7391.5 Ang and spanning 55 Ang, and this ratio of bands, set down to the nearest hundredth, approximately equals 1.00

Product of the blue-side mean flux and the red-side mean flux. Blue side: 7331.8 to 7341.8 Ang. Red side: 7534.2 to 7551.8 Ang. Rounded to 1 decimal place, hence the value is 517.1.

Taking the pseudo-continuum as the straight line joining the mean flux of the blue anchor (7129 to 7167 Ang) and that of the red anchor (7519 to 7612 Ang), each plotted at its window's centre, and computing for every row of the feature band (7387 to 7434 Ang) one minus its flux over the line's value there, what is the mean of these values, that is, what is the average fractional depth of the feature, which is 0.015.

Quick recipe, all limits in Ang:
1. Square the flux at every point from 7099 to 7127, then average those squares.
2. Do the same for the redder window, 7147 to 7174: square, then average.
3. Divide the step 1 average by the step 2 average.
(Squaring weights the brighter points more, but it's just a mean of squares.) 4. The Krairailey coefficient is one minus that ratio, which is -0.010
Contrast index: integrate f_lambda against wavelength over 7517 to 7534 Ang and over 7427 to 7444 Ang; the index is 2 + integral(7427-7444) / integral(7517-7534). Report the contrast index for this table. 2.99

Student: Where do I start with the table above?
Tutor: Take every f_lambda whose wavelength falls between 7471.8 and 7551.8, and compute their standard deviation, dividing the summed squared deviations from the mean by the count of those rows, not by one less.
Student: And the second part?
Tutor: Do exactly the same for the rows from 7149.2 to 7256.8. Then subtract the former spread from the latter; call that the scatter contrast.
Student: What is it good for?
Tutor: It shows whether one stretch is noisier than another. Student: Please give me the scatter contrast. 0.11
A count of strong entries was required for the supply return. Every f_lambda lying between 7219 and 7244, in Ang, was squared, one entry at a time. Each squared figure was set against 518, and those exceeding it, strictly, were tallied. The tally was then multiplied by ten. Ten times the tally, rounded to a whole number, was 50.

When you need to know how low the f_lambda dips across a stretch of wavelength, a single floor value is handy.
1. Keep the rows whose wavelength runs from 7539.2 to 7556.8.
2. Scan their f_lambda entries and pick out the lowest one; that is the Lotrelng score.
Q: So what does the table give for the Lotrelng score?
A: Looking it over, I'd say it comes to 22.75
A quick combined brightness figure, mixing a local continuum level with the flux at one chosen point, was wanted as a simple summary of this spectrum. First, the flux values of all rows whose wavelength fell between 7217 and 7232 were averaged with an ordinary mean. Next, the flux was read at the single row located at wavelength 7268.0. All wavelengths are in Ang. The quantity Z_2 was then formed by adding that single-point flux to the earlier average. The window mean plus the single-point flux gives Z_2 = 45.8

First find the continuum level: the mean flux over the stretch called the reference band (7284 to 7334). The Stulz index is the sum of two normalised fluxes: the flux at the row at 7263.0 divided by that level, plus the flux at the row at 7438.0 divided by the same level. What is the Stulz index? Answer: 2.00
